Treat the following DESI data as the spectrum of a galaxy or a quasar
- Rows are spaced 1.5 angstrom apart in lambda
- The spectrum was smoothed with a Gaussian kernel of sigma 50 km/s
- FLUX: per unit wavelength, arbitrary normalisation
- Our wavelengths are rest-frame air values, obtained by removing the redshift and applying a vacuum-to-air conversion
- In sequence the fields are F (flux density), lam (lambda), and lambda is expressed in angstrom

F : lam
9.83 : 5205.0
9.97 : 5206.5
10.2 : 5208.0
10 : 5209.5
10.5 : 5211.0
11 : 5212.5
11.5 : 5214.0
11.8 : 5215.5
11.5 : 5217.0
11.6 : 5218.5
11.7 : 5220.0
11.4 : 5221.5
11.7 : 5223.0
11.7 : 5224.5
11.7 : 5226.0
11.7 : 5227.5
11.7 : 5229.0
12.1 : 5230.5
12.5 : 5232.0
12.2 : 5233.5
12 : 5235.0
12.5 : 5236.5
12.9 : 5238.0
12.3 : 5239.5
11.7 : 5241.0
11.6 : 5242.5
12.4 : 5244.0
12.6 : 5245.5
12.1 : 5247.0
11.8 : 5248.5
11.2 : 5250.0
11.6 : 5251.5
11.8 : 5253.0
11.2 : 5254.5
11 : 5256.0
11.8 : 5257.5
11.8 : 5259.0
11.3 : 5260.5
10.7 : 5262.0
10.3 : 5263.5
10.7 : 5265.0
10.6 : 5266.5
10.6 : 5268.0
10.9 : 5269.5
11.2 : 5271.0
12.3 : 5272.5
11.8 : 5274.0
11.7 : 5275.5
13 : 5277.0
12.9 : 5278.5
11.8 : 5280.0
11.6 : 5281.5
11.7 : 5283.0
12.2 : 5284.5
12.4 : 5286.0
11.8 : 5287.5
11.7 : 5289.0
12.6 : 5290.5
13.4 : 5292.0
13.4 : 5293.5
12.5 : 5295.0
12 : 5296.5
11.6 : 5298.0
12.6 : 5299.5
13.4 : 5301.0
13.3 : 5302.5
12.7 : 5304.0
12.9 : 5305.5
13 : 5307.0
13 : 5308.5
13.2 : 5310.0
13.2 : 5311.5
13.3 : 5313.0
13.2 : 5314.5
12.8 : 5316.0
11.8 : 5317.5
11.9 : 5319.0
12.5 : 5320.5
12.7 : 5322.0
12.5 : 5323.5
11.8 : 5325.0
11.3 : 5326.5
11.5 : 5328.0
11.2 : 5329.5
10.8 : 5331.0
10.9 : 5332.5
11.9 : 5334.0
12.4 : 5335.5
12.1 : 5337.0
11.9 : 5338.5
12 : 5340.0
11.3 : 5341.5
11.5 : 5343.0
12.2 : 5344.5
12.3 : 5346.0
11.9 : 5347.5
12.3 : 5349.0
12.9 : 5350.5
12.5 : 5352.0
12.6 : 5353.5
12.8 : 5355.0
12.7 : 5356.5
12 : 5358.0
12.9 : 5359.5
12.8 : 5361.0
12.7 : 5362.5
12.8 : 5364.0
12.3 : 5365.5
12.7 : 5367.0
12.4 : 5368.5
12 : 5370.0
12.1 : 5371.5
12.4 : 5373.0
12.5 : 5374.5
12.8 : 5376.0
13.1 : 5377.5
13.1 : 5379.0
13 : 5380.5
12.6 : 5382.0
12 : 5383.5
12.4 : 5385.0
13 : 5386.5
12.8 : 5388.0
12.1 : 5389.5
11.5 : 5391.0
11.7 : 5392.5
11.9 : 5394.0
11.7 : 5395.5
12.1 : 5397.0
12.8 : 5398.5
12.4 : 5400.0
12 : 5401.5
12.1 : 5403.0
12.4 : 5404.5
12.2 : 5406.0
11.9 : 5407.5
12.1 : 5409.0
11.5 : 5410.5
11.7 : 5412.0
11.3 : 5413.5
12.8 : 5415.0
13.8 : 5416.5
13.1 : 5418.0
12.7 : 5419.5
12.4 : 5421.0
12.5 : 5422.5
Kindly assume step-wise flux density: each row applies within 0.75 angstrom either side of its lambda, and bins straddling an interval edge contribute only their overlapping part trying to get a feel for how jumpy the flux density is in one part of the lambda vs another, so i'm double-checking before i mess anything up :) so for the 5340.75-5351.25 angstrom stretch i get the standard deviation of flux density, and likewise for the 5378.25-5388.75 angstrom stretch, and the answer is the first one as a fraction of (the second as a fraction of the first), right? 0.7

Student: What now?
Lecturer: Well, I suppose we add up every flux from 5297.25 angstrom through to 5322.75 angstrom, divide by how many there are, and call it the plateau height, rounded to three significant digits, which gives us 12.8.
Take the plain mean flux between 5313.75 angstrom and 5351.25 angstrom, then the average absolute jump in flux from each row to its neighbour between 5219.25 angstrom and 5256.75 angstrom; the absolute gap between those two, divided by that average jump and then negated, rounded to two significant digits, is -35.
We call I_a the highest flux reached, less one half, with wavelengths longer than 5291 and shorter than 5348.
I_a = 12.9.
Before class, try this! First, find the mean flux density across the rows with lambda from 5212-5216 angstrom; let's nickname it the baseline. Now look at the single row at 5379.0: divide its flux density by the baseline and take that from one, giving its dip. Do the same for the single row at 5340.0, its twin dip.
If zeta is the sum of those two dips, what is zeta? -0.195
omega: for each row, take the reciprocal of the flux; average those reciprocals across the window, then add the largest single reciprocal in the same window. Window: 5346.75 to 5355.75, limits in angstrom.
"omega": 0.164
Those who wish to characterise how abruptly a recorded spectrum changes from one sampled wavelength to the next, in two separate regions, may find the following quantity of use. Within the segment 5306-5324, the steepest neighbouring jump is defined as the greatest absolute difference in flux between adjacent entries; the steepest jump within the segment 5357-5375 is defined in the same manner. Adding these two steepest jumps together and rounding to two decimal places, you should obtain 1.90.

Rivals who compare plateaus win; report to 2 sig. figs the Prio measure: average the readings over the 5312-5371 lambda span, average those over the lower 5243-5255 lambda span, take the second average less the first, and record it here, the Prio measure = -0.37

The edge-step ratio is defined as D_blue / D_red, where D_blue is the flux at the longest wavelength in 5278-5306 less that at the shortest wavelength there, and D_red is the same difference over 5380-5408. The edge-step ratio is 0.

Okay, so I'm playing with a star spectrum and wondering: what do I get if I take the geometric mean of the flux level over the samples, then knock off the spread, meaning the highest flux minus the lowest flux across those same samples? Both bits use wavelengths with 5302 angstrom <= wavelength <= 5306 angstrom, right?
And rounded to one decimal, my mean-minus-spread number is 12.4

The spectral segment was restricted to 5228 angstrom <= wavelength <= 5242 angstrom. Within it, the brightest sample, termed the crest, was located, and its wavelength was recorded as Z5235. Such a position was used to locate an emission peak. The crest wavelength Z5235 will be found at 5238.0 angstrom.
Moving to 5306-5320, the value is 5313.0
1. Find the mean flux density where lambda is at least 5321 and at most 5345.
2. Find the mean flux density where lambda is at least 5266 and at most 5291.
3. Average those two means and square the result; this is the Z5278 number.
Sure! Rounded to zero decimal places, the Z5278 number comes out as 139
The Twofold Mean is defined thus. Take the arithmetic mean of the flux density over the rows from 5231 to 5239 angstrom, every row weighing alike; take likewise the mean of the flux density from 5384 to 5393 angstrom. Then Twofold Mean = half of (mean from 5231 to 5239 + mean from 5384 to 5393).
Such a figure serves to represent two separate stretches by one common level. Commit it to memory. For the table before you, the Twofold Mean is 12.3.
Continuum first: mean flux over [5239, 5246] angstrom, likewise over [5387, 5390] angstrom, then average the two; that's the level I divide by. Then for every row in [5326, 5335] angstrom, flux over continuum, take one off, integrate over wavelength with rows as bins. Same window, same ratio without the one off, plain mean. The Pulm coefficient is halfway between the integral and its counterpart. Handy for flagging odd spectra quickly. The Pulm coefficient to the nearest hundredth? 0.09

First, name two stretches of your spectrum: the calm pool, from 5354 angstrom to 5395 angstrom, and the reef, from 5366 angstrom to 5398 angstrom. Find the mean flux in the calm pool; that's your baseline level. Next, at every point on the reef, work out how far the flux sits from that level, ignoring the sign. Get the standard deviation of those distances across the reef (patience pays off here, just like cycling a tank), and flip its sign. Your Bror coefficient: -0.26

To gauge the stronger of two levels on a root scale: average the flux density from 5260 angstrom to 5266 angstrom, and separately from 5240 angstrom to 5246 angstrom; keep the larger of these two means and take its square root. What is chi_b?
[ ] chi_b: 3.47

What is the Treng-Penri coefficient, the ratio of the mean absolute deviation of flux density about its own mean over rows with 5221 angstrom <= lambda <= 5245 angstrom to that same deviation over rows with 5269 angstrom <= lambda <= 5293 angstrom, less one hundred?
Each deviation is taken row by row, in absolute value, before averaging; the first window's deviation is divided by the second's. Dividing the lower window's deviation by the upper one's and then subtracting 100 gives -99.3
